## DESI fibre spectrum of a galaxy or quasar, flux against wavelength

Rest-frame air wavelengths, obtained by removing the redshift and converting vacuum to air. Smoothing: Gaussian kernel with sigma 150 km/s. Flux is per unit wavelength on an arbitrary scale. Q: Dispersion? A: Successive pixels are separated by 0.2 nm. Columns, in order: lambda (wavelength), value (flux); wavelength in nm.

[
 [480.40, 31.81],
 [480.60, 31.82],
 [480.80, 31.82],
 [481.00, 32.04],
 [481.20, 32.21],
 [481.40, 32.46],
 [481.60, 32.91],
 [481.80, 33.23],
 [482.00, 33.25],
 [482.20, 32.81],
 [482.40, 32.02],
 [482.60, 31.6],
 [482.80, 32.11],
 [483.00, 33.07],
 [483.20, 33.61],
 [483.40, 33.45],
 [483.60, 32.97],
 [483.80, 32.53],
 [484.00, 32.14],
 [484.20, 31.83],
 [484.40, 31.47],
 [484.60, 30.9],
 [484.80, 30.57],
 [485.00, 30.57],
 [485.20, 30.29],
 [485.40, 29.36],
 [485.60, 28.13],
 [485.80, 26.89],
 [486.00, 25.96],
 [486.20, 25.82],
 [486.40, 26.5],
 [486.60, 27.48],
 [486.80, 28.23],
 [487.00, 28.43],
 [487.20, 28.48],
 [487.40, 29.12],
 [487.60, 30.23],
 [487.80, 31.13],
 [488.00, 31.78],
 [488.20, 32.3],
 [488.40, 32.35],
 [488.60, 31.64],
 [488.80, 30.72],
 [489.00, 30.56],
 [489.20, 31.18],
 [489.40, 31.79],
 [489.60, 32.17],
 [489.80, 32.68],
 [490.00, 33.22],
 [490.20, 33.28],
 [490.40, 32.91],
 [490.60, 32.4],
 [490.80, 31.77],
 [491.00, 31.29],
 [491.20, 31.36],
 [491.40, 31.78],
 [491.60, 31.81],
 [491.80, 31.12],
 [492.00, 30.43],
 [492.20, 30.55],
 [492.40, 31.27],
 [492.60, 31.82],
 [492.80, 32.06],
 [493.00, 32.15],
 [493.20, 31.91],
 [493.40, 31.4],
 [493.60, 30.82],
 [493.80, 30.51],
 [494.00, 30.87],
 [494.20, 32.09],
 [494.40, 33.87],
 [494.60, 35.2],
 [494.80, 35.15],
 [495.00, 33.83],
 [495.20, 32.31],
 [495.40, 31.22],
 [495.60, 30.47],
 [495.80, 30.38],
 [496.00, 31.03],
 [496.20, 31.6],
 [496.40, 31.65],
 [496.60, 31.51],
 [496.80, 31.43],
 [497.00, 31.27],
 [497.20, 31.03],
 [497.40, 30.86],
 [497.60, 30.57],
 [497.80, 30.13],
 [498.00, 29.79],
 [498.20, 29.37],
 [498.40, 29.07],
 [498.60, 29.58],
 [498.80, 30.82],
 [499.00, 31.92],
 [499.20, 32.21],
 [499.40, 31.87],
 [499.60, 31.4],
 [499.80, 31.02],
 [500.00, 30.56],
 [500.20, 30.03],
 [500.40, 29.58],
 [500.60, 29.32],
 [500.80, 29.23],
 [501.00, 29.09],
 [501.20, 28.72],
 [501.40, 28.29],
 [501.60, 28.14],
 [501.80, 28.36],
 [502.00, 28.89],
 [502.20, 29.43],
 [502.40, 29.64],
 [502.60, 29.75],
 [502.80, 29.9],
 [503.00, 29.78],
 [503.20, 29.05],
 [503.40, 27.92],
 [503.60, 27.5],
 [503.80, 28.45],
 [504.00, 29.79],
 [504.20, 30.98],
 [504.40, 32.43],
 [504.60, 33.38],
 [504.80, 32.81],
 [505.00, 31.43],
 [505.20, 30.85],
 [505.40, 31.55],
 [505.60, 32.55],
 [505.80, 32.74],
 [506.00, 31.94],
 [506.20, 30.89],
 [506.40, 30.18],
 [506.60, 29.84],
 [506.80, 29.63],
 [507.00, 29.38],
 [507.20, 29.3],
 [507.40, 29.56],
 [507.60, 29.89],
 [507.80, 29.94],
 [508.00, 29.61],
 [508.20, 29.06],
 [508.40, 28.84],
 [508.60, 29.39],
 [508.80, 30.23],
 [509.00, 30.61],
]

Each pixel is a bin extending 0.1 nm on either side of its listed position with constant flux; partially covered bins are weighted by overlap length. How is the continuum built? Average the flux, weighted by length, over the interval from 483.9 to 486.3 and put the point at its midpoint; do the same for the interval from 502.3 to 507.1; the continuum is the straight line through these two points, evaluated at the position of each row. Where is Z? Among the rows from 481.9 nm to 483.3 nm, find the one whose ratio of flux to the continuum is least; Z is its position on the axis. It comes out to 482.60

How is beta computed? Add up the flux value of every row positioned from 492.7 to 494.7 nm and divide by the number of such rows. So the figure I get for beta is 32.1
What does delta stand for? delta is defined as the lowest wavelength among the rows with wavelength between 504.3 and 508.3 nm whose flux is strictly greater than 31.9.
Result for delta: 504.40 nm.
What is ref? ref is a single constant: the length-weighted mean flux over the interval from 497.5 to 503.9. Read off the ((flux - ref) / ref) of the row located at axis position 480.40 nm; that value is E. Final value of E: 0.07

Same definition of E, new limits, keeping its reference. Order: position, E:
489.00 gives 0.03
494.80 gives 0.18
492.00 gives 0.03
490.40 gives 0.11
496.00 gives 0.05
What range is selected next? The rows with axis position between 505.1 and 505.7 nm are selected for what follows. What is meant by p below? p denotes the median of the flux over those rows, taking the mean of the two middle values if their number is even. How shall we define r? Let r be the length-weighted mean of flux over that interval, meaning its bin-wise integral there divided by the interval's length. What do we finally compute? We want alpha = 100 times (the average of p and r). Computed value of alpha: 3160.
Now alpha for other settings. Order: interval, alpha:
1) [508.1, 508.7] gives 2908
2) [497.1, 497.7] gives 3084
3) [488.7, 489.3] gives 3077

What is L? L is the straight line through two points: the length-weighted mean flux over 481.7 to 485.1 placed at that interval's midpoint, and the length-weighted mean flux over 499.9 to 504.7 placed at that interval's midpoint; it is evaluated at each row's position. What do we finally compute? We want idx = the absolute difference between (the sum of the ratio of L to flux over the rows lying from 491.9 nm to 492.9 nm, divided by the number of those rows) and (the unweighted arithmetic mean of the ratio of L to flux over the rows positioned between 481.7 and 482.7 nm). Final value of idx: 0.00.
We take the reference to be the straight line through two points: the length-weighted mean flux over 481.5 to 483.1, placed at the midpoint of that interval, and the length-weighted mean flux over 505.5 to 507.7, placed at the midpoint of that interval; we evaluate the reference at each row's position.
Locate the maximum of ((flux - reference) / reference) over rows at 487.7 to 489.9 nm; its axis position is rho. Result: 489.80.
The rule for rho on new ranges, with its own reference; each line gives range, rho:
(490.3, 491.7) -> 490.40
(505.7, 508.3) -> 505.80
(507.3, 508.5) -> 507.80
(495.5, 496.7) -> 496.40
